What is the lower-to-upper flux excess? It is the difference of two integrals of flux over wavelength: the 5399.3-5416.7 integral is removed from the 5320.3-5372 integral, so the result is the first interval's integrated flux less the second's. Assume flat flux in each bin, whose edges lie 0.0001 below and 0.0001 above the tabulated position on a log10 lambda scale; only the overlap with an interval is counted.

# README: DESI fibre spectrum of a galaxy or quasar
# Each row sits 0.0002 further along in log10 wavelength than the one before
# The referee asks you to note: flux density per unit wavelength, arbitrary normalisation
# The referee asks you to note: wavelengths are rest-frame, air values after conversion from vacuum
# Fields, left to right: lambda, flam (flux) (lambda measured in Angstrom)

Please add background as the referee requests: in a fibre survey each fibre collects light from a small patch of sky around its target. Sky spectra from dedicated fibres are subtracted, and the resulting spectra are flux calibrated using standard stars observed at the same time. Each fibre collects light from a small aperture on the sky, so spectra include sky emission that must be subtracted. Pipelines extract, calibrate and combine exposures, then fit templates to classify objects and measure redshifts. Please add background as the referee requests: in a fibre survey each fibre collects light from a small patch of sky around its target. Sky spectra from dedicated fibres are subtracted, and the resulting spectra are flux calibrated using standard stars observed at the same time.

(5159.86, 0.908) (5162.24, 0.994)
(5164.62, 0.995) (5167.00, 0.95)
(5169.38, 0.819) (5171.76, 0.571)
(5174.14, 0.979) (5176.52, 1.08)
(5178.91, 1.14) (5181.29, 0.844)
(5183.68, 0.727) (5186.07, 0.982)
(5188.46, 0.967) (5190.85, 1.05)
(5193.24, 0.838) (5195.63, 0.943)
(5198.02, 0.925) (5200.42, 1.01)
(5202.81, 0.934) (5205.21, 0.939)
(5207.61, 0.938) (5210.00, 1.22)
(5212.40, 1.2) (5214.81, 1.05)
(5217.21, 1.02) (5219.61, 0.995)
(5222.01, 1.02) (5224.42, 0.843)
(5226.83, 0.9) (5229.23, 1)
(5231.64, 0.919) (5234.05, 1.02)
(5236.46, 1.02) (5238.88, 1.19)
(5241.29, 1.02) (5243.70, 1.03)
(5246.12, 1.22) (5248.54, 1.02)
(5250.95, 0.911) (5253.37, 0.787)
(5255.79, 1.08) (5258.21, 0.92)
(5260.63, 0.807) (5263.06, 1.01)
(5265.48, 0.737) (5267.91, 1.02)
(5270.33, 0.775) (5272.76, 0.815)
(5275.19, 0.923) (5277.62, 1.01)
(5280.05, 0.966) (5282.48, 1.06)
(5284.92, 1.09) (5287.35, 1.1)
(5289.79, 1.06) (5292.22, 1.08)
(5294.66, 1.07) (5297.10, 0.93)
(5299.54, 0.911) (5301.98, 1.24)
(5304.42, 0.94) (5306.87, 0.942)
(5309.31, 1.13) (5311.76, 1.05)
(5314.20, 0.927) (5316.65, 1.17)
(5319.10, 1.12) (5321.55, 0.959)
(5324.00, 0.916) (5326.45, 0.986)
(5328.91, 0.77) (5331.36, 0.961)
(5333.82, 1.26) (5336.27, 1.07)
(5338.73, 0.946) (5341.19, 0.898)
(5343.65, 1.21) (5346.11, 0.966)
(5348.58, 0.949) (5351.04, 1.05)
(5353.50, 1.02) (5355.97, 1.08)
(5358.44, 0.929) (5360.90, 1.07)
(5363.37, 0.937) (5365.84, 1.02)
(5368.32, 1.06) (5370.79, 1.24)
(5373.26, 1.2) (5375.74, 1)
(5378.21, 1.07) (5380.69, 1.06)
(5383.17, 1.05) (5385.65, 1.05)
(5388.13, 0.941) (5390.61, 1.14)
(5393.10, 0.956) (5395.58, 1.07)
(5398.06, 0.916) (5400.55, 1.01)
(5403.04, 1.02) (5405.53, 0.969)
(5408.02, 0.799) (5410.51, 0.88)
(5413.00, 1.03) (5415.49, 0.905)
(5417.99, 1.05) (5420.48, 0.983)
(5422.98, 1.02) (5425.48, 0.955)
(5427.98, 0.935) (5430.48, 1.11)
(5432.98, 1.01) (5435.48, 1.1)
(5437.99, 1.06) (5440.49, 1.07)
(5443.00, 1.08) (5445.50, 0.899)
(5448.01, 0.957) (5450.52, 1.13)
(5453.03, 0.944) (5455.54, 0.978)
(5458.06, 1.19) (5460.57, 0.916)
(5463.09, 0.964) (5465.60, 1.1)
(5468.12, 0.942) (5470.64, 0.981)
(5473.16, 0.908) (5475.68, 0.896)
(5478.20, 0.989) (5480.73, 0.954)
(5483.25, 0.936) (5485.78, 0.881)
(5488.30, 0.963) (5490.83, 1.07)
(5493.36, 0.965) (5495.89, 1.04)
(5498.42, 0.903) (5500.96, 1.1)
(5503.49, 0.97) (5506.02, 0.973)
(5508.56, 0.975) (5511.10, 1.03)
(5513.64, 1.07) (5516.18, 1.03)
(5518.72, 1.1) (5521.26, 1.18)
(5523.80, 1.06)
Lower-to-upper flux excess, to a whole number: 36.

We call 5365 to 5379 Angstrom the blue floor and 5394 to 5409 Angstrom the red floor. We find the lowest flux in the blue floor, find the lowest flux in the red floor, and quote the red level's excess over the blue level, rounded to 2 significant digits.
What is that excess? -0.20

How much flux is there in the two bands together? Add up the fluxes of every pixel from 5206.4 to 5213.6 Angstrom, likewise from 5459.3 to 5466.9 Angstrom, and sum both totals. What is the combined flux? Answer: 6.34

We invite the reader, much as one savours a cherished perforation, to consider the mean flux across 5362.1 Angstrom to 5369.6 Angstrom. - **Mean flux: 1.01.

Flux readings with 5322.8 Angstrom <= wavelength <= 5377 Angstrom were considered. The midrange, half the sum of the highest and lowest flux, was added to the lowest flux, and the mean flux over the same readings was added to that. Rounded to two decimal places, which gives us 2.81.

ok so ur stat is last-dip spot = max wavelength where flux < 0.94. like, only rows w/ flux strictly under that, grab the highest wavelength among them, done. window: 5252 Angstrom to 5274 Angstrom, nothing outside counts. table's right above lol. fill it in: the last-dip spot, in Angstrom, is 5272.76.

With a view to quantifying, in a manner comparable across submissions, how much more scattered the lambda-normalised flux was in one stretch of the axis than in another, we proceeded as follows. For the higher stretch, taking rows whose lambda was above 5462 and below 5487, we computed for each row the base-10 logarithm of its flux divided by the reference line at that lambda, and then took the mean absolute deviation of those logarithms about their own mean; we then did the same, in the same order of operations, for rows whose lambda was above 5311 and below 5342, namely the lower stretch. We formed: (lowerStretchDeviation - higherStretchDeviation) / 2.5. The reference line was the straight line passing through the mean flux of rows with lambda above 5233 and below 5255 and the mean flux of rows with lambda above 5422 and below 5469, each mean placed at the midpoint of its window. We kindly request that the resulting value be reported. 0.010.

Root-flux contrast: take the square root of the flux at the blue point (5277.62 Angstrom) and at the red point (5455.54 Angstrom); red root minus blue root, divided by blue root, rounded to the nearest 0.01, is -0.02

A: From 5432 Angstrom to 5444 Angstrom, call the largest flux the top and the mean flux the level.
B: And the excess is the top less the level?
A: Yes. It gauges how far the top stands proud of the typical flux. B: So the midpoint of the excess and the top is 0.568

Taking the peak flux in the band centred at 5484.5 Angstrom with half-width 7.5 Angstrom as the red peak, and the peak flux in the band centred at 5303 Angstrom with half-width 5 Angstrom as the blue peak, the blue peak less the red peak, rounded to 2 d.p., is 0.17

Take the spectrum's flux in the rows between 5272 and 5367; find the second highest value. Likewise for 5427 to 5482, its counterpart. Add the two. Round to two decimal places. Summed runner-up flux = 2.37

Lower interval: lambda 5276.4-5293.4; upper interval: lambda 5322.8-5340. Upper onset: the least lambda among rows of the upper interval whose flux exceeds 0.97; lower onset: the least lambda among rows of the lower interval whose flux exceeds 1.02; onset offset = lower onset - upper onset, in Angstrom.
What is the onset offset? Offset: -44.0 Angstrom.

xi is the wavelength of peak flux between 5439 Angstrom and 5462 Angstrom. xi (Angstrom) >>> 5458.06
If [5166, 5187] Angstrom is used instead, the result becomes 5178.91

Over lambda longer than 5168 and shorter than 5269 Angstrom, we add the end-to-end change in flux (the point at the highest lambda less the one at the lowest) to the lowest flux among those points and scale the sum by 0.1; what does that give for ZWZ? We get 0.077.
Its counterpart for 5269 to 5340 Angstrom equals 0.094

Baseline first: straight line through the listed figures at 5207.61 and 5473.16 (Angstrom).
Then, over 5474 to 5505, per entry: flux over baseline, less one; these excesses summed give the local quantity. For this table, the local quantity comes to 0.88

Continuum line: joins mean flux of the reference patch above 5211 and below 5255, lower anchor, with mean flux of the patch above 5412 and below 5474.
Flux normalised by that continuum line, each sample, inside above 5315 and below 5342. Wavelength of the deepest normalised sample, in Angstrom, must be 5328.91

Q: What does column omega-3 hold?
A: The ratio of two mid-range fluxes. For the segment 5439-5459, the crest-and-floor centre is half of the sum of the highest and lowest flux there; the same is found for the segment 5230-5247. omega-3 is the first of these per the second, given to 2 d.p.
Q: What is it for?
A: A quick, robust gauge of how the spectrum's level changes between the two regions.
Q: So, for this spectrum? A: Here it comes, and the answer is 0.98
